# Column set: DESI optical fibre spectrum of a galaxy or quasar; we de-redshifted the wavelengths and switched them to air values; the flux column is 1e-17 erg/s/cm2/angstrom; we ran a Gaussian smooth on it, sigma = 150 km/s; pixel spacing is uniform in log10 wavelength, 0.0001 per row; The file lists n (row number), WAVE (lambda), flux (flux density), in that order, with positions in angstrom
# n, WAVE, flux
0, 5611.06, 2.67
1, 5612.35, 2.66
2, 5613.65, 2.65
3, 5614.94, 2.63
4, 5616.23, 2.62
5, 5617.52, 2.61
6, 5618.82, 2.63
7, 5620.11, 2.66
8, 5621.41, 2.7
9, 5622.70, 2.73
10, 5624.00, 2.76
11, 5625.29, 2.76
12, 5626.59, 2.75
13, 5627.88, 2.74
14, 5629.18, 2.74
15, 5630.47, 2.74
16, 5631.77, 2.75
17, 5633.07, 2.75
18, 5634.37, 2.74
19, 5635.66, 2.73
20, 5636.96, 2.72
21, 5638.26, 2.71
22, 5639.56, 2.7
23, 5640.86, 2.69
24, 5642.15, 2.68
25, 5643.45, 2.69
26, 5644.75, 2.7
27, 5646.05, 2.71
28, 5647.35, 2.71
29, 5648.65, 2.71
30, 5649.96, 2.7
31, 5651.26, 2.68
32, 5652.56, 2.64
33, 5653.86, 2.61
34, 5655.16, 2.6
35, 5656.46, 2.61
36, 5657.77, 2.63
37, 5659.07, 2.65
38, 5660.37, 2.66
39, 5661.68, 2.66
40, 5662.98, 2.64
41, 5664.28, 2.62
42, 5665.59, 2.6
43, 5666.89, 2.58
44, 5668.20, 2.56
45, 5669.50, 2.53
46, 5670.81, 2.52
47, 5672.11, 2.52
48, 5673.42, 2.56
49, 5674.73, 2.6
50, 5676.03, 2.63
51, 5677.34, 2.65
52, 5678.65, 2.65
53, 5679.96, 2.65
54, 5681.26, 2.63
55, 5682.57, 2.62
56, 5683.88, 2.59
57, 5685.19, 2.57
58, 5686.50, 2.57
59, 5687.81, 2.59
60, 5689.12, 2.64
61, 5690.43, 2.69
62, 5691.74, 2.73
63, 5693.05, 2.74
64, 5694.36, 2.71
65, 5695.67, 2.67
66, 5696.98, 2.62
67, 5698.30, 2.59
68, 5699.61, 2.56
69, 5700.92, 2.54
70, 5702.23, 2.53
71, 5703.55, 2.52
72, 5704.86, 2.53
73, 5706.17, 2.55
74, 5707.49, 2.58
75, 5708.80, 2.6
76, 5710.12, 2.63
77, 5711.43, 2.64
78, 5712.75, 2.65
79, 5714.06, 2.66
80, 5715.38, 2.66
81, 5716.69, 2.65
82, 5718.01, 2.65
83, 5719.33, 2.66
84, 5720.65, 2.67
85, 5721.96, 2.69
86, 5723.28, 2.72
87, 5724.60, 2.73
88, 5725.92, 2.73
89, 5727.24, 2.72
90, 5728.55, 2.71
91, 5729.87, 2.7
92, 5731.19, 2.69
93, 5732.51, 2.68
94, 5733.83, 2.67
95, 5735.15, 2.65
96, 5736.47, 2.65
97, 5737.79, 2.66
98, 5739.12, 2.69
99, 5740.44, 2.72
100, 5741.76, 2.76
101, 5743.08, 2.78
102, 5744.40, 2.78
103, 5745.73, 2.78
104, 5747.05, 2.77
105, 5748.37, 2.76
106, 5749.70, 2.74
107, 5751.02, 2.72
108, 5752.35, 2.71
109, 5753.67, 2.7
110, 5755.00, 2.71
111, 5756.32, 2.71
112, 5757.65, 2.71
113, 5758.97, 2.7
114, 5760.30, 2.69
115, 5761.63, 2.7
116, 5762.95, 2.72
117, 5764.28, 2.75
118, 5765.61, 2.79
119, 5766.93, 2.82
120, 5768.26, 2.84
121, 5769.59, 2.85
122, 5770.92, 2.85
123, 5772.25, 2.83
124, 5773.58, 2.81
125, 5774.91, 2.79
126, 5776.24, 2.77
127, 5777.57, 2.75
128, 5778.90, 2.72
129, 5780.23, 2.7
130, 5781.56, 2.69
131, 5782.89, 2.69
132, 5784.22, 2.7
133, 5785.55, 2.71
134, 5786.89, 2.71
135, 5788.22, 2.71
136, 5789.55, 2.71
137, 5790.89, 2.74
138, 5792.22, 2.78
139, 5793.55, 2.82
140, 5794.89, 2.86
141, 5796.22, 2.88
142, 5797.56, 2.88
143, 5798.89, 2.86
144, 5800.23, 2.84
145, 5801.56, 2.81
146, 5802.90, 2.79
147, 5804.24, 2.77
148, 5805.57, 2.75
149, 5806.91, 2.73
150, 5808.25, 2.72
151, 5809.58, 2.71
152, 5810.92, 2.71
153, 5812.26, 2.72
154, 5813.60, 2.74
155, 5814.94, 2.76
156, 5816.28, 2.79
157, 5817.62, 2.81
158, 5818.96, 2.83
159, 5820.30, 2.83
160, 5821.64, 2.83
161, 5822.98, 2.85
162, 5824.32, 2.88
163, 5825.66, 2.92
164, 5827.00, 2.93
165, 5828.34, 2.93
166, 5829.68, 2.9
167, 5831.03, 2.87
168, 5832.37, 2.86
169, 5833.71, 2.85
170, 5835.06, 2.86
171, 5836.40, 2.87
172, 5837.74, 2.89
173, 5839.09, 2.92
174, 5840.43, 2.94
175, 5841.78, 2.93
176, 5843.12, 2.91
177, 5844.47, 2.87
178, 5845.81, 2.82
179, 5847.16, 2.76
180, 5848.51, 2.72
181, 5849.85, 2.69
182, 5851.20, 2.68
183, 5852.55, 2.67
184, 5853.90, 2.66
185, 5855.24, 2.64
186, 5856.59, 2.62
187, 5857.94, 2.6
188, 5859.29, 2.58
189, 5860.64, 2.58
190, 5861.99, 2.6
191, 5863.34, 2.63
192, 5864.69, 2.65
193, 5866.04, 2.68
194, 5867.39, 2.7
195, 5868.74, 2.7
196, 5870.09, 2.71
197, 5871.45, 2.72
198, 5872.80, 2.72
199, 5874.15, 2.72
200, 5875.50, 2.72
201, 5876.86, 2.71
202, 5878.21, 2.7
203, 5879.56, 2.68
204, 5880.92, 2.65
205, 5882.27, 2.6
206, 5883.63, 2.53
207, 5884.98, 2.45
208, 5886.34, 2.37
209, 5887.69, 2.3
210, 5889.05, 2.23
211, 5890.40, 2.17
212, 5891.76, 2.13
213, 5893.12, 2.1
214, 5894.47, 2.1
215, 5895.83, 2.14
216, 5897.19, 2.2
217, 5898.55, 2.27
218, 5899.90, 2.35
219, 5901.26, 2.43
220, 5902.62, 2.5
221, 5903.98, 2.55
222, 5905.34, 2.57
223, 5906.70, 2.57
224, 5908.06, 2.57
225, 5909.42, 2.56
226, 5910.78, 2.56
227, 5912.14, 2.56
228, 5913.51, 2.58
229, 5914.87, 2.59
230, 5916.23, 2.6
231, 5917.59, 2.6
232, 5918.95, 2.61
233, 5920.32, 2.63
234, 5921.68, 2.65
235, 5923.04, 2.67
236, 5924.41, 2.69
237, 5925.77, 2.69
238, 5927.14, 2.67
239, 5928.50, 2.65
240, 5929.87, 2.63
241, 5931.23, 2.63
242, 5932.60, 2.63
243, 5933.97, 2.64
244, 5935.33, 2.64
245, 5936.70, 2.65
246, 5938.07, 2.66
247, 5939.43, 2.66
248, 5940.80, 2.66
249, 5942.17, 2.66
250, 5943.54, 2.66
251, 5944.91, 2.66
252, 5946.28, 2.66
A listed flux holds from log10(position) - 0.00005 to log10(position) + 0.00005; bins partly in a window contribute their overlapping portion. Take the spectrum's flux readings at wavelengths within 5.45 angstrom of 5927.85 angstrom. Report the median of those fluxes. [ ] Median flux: 2.66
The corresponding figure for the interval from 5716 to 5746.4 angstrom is 2.69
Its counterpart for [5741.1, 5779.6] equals 2.76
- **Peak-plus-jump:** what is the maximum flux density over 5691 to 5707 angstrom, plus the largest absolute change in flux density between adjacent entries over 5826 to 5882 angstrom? 2.80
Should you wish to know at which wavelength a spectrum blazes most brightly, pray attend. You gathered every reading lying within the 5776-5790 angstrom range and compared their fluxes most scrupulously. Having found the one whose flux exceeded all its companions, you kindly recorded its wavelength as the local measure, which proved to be 5776.24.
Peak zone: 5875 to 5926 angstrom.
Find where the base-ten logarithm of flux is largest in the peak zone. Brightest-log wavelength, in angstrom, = 5875.50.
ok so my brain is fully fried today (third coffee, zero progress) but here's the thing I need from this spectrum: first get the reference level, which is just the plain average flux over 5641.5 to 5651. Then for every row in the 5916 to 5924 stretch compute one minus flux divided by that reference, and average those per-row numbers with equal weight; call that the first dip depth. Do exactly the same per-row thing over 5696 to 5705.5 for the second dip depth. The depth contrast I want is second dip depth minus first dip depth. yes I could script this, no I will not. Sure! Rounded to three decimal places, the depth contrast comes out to 0.026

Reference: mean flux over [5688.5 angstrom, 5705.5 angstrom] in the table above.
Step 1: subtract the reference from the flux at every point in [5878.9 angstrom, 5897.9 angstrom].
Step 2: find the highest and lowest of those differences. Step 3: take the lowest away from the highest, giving 0.58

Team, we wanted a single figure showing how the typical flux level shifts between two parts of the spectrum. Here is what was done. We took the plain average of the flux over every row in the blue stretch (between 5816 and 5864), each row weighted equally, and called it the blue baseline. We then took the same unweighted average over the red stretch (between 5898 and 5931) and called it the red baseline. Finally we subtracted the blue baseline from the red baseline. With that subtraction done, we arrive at -0.2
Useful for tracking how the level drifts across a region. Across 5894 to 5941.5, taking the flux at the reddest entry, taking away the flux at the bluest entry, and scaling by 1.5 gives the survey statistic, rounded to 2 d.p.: 0.84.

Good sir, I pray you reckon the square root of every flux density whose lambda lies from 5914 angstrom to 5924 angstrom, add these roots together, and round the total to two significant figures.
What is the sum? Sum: 11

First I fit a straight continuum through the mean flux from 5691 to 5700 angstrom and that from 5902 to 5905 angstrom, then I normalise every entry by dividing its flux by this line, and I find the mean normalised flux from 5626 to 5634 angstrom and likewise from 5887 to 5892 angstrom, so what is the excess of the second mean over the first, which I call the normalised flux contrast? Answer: -0.14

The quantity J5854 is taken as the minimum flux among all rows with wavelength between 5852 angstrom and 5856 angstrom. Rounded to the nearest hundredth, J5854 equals 2.64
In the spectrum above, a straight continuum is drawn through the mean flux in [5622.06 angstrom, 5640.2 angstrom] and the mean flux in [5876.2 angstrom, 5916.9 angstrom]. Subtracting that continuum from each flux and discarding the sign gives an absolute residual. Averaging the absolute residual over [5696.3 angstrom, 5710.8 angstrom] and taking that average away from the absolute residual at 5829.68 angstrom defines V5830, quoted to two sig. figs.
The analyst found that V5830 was 0.29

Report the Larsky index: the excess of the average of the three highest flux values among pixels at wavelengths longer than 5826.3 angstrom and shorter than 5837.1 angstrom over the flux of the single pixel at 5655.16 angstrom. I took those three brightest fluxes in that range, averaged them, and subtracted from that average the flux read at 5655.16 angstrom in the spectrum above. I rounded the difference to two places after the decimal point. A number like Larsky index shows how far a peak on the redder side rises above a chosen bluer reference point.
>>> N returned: 0.32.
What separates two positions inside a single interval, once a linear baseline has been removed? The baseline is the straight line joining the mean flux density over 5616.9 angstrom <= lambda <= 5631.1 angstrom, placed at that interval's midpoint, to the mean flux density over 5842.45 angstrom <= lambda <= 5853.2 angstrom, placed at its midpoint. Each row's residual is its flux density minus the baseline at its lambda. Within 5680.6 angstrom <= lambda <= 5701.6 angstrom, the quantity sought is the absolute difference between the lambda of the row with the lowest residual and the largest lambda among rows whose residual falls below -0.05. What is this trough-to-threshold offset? 0.0 angstrom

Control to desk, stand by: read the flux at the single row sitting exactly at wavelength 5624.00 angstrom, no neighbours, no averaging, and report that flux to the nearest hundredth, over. 2.76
